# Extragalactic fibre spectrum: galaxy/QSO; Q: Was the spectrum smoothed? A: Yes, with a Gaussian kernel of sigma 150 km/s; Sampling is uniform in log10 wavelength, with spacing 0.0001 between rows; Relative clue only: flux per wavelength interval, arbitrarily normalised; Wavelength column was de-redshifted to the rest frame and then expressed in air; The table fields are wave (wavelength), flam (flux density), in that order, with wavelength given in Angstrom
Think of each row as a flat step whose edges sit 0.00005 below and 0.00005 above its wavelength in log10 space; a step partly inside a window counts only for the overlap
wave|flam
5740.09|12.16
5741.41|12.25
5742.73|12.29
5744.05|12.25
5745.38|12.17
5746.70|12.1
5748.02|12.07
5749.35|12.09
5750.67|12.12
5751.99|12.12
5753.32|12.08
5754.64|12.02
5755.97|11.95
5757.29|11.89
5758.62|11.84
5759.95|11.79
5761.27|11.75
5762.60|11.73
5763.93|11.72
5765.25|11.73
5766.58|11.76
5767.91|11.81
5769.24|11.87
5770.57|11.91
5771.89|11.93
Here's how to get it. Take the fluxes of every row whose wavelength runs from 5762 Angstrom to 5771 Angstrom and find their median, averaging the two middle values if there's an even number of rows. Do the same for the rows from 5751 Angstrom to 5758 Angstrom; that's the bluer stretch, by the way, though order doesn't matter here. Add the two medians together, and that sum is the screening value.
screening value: 23.78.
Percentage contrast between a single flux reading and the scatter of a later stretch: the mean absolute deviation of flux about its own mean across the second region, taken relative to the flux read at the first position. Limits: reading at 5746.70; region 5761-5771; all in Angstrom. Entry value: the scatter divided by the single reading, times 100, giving 0.49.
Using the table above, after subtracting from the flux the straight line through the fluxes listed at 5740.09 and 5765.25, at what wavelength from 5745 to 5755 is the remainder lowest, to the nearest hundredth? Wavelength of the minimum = 5748.02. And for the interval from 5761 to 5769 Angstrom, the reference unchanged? 5761.27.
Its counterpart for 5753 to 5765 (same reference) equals 5761.27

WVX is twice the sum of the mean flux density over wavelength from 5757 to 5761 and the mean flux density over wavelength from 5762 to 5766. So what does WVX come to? 47.1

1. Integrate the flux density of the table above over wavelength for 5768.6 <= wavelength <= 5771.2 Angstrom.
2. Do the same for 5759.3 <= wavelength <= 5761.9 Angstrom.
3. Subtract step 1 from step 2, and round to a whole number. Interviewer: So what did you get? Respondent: 0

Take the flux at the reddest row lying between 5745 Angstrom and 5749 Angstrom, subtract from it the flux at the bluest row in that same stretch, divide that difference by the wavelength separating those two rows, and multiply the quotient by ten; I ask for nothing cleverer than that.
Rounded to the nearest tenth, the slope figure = -0.4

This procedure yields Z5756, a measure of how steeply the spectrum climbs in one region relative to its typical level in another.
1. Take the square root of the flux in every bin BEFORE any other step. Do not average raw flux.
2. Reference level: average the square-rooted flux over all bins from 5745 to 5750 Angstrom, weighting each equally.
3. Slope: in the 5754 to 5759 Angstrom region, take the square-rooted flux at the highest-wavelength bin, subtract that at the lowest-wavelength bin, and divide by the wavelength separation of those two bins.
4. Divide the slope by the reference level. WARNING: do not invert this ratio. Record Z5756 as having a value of -0.0019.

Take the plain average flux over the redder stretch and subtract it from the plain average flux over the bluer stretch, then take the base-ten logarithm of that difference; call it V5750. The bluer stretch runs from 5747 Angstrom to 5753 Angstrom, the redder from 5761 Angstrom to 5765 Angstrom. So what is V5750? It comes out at -0.44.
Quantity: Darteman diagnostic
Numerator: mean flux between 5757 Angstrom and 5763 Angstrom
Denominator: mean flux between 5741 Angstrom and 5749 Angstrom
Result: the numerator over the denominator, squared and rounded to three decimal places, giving 0.937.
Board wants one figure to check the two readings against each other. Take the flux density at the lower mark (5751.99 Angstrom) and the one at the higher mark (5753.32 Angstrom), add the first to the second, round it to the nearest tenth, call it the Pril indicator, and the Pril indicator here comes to 24.2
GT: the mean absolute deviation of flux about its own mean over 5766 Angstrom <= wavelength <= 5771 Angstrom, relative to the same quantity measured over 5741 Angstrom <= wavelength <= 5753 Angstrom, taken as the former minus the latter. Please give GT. -0.017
